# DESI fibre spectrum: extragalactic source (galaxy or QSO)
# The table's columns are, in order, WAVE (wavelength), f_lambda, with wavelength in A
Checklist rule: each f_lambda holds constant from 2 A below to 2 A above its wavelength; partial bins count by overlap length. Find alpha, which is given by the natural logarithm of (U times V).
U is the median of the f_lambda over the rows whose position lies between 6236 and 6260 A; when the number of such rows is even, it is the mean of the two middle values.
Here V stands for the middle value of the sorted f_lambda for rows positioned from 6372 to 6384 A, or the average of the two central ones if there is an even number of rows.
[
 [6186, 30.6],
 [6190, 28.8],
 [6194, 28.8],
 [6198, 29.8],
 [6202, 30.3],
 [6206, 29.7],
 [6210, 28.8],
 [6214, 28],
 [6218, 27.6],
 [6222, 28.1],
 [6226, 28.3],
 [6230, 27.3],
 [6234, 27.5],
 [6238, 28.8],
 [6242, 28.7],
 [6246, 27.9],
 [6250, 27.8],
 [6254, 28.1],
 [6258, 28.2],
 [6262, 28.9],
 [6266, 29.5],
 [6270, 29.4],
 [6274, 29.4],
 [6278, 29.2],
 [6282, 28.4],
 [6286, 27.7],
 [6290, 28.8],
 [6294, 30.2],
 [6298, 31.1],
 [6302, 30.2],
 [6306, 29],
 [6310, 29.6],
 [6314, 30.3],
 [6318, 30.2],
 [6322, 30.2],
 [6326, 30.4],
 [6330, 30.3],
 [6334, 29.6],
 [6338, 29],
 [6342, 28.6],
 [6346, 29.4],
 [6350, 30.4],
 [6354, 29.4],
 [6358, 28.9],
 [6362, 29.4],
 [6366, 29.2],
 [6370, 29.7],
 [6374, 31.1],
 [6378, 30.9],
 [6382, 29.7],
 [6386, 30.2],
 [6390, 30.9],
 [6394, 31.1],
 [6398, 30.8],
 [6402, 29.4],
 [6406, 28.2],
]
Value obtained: 6.77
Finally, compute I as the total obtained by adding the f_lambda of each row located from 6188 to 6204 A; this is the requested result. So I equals 118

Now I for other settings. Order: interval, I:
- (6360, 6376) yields 119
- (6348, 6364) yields 118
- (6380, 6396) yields 122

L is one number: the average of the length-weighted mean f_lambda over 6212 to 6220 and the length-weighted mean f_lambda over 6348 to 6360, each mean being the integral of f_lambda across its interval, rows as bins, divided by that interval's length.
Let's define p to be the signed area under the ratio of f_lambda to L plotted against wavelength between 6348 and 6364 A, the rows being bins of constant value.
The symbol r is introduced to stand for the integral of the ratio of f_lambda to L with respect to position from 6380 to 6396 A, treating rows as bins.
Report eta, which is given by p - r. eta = -1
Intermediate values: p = 16.5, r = 17.0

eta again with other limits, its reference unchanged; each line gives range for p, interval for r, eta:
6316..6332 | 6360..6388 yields -12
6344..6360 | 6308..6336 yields -13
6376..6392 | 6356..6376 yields -4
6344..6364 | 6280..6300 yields 0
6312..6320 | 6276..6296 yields -12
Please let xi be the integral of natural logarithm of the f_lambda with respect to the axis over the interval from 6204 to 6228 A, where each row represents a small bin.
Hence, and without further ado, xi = 80.3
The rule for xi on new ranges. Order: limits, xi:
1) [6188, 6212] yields 81.1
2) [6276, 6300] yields 81.0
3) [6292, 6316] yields 81.7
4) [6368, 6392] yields 82.0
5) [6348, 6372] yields 81.2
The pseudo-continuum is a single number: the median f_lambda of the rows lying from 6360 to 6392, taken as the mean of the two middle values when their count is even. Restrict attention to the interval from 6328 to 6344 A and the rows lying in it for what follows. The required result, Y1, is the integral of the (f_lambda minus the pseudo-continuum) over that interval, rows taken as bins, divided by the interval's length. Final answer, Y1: -0.6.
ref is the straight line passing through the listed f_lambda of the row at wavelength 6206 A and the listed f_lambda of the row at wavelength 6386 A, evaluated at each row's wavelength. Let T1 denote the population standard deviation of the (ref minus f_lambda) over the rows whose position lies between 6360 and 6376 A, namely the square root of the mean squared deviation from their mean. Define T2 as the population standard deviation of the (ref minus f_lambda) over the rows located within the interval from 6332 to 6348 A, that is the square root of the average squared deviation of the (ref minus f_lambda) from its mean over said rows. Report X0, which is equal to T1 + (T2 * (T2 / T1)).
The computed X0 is 0.9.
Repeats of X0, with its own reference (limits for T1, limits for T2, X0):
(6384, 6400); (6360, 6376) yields 2.0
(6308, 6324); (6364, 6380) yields 2.6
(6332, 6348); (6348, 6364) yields 1.2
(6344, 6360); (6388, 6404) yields 1.4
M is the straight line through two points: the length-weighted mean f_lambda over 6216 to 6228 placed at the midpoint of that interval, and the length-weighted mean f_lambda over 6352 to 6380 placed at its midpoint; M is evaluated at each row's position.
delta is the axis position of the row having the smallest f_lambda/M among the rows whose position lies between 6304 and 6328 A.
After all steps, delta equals 6306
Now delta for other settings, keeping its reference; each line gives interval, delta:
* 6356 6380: 6358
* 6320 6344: 6342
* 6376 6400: 6382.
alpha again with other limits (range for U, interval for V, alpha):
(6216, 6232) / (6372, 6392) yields 6.76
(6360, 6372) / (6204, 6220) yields 6.73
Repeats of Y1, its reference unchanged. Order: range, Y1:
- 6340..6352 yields -0.5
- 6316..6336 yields 0.2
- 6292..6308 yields 0.2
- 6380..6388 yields 0.0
